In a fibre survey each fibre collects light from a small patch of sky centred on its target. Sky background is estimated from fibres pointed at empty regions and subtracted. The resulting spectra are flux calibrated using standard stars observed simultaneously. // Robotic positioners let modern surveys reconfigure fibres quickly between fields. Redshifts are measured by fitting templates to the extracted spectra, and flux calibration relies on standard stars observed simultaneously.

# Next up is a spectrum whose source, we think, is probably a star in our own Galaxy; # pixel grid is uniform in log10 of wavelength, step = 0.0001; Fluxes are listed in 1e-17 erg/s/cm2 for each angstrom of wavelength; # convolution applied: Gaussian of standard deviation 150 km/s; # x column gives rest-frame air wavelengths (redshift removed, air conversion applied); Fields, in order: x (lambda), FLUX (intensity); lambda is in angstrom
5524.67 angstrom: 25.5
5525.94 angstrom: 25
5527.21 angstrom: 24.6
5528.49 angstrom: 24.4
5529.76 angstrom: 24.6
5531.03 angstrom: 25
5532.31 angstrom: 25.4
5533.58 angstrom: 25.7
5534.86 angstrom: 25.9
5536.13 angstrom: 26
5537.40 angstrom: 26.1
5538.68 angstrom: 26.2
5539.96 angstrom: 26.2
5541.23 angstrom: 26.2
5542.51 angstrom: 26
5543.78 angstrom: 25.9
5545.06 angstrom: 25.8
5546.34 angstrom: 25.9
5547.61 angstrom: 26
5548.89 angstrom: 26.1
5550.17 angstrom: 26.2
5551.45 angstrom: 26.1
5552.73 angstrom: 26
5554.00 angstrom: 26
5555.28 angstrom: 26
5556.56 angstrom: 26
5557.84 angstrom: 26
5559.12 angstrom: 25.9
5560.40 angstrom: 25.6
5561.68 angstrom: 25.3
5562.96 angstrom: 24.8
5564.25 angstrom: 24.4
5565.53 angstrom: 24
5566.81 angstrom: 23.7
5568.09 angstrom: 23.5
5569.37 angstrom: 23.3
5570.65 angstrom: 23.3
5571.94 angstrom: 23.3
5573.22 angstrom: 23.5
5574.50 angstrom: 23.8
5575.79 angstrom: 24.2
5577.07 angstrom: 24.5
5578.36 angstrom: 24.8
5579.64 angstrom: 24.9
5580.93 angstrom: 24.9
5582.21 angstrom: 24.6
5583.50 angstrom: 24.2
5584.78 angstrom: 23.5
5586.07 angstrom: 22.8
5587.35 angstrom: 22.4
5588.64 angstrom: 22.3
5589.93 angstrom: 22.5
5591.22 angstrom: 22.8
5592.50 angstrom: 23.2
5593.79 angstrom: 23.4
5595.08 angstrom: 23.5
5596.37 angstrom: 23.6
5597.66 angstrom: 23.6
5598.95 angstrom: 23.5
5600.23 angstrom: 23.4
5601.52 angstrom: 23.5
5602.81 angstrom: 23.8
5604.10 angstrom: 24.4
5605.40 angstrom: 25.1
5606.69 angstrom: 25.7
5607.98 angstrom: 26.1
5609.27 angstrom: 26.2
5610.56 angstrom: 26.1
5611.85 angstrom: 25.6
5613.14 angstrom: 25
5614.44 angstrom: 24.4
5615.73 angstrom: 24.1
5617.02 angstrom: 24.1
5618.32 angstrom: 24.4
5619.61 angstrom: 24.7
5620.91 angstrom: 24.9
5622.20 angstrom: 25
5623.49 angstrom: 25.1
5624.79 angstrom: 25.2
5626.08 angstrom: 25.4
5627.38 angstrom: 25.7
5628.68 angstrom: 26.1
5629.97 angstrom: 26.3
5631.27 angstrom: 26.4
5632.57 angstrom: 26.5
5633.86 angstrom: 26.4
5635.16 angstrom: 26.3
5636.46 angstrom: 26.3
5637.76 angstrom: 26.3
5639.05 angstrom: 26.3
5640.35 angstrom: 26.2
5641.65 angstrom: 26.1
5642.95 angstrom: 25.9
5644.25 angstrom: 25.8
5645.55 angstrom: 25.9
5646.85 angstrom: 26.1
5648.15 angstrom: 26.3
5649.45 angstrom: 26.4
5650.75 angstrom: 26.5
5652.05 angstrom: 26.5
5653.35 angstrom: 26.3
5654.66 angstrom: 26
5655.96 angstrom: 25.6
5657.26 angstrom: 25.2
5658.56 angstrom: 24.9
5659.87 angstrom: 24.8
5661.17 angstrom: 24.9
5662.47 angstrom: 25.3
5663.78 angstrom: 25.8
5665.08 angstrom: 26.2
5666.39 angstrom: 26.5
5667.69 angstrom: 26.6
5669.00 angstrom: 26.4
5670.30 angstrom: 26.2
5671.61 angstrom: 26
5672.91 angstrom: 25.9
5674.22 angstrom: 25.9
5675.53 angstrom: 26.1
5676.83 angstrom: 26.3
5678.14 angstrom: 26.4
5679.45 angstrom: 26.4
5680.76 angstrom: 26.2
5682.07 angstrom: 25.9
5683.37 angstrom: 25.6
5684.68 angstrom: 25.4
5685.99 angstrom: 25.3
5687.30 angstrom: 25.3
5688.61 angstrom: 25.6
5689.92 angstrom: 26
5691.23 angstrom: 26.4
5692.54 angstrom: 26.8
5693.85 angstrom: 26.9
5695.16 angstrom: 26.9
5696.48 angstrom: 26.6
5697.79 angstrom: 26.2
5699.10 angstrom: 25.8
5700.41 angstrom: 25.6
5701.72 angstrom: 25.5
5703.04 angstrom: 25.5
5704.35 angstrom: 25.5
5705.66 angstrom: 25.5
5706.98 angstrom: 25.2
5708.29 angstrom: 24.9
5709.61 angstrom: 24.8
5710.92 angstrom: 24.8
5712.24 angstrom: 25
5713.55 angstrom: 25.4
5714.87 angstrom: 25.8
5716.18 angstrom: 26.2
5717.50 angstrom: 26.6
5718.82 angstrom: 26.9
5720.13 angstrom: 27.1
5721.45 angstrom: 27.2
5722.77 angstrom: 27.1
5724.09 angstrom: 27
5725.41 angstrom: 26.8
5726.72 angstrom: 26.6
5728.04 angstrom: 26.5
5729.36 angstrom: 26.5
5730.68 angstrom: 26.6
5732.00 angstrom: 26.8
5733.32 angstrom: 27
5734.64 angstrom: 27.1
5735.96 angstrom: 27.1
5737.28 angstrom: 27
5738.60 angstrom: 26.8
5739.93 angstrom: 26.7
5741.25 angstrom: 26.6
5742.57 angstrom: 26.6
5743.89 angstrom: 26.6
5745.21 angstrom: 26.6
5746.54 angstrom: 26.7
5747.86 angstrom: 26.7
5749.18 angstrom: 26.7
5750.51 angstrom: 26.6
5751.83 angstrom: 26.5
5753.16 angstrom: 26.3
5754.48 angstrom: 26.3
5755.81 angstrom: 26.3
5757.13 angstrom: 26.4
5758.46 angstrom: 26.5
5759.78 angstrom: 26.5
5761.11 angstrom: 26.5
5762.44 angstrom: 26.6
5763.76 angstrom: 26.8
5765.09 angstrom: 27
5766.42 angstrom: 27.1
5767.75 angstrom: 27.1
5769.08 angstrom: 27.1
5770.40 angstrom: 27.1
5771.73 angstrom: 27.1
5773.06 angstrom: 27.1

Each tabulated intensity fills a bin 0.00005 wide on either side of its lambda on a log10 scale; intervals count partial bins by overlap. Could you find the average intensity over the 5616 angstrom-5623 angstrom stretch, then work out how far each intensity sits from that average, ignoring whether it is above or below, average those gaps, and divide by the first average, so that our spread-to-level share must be 0.012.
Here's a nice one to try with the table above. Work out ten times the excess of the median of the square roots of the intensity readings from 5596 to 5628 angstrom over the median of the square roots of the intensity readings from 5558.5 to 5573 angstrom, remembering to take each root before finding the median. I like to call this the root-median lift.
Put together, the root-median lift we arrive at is 0.9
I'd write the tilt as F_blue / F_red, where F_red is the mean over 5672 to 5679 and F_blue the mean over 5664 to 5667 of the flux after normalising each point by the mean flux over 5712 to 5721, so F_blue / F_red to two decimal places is 1.01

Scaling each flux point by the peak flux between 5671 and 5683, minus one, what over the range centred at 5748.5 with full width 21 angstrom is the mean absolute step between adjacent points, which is 0.0023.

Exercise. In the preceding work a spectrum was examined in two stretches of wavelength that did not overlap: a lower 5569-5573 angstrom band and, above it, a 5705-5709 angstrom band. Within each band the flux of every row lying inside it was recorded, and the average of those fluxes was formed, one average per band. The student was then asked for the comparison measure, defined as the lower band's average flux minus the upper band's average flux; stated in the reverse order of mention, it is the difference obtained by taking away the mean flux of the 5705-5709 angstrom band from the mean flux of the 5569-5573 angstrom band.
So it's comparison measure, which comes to -2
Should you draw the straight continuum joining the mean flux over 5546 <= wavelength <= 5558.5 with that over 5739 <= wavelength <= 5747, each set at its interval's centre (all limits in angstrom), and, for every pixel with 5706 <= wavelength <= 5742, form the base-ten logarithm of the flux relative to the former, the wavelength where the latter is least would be 5710.92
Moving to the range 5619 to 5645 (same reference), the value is 5619.61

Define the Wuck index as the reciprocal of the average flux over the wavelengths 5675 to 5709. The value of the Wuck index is 0.0386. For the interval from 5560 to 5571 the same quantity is 0.0413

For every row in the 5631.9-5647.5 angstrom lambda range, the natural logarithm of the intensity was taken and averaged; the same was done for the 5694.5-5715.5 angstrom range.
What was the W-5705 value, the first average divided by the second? 1.01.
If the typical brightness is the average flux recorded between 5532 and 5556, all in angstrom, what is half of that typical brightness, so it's 13.0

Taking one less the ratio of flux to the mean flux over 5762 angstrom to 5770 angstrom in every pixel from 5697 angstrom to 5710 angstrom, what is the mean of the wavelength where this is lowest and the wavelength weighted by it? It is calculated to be 5701.2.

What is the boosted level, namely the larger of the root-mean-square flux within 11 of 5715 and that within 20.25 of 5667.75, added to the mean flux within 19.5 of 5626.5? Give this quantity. 51.6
